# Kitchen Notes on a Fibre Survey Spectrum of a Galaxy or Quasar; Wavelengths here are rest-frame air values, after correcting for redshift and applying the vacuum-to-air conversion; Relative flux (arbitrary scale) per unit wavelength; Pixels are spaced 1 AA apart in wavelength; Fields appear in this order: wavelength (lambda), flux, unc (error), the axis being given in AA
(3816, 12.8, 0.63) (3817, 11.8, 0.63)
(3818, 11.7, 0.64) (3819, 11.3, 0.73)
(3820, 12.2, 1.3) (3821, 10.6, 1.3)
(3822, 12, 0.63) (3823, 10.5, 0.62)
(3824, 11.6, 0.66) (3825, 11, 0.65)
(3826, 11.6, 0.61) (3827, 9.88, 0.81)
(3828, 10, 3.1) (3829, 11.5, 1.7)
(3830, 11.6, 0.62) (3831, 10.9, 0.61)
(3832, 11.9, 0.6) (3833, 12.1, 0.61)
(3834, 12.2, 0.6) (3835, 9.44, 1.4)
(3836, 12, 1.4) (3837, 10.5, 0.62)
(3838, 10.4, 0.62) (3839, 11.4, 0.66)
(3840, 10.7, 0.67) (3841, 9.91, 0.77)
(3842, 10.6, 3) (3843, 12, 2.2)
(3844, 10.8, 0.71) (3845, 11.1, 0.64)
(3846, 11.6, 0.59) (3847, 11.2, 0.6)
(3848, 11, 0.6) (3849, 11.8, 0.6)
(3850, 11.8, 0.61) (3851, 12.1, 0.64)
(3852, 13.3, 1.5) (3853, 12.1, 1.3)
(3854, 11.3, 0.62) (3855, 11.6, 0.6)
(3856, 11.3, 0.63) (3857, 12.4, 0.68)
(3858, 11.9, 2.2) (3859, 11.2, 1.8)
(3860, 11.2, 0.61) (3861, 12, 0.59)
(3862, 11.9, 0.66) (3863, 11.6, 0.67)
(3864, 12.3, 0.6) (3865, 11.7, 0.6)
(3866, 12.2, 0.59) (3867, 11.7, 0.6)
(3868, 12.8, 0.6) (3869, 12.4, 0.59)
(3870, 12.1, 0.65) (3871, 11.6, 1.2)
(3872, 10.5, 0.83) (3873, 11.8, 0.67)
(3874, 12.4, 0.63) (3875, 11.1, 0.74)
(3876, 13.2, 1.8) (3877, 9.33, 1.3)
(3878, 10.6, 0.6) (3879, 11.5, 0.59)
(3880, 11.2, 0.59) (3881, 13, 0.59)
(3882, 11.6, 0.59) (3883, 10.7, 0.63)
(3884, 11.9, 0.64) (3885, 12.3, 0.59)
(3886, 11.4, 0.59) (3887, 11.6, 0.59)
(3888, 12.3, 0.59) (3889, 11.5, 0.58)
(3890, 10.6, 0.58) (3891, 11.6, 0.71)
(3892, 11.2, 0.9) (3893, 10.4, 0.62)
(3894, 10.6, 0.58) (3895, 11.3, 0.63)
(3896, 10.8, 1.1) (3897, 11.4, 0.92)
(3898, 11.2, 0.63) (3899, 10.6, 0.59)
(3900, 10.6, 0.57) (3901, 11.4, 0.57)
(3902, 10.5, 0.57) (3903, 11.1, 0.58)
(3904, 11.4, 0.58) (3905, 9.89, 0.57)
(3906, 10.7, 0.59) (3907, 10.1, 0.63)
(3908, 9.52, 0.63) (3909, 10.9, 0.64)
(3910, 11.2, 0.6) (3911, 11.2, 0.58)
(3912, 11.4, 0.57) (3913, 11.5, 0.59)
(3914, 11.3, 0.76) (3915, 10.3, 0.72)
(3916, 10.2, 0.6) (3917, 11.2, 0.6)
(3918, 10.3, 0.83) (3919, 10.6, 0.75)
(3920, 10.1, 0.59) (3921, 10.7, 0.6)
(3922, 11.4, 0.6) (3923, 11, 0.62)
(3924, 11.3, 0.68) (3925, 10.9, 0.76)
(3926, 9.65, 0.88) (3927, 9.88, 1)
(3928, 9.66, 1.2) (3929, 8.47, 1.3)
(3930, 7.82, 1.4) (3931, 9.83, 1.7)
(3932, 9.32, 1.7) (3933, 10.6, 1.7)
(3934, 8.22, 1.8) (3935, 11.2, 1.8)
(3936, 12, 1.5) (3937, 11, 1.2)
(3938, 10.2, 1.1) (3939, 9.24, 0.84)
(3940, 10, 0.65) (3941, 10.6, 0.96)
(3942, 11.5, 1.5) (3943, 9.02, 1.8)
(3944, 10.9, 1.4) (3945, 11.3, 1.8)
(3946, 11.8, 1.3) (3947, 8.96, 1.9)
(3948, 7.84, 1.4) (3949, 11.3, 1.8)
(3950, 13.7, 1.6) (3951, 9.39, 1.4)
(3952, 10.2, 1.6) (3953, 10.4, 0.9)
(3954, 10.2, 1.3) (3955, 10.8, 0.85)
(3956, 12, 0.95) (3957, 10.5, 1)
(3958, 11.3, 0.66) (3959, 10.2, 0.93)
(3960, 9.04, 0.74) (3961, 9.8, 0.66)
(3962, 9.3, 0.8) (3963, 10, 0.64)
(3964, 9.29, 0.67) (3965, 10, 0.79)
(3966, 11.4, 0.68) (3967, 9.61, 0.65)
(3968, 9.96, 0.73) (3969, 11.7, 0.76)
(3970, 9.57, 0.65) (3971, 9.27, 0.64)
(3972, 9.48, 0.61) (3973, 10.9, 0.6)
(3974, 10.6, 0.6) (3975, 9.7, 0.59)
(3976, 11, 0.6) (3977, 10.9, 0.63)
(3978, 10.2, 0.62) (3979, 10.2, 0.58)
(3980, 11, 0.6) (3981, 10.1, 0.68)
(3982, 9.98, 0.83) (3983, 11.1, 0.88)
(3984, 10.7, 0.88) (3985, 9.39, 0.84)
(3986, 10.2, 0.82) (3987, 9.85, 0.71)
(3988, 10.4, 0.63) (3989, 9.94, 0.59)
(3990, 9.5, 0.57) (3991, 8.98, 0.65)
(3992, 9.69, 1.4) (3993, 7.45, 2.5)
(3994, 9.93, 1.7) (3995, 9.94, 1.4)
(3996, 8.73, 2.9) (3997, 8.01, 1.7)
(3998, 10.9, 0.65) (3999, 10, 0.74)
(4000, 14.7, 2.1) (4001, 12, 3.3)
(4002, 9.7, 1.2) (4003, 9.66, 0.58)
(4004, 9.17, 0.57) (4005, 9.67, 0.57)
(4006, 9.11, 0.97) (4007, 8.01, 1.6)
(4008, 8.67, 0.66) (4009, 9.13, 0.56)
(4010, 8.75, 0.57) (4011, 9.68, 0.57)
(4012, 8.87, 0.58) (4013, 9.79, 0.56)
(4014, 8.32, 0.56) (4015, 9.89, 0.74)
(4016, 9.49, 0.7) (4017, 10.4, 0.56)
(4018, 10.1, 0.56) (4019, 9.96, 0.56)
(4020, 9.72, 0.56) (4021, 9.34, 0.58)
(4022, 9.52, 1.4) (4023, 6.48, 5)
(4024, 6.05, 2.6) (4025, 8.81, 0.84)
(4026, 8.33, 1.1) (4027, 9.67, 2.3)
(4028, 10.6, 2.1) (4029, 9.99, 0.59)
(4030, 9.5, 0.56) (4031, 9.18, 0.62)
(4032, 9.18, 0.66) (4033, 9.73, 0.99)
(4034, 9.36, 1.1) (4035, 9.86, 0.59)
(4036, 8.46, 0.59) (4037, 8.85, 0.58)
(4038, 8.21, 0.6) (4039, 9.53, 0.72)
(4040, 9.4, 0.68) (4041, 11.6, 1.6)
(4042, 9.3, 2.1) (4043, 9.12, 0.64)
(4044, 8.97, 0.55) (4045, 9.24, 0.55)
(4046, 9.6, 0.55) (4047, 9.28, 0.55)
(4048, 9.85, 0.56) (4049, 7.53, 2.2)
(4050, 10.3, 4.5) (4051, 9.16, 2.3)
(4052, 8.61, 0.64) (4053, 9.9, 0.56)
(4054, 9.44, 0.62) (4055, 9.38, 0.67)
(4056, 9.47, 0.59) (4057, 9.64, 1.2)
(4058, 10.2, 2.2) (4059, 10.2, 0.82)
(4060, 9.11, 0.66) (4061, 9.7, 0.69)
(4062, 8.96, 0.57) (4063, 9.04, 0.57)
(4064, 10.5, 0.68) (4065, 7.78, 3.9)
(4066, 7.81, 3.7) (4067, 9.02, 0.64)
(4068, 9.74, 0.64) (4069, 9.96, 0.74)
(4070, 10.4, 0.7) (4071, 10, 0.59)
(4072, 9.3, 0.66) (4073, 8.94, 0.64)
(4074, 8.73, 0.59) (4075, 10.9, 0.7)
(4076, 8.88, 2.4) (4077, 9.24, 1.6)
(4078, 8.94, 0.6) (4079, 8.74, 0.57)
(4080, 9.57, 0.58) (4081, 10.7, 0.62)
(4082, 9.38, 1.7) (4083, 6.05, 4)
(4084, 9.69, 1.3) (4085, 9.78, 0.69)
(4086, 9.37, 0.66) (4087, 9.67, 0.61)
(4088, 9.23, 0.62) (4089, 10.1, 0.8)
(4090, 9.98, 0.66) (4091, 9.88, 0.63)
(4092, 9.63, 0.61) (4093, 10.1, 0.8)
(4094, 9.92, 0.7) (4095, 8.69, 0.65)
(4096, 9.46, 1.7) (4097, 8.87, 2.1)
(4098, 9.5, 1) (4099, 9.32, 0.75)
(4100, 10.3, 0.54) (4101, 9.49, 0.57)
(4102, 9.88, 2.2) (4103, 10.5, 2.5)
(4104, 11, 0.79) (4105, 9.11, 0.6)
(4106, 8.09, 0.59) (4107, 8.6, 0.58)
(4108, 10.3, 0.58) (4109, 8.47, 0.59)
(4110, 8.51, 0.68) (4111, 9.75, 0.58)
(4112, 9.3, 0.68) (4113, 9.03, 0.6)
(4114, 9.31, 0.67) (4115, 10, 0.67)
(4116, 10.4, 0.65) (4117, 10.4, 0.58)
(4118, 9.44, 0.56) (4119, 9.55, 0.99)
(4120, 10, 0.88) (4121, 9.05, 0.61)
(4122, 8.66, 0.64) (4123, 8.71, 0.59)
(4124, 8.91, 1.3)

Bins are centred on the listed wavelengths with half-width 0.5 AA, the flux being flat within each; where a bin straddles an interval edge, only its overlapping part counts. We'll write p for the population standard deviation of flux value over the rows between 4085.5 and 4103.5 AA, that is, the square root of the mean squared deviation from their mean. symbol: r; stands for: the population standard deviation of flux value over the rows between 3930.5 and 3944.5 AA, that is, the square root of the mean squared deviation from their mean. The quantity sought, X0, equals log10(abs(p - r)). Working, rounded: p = 0.46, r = 1.02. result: -0.25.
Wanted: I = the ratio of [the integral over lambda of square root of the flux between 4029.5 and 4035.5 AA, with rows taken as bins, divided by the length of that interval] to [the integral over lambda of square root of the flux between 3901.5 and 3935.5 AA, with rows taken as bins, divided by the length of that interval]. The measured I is 0.96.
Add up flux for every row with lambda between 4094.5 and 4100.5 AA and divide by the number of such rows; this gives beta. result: 9.4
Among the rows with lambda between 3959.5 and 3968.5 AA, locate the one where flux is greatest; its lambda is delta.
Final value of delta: 3966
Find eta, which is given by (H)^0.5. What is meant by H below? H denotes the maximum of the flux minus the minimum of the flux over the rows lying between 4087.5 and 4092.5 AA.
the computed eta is 0.9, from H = 0.9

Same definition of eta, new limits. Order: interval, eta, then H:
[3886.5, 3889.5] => 0.9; 0.8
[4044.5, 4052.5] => 1.7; 2.8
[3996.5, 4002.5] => 2.6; 6.7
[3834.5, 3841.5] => 1.6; 2.6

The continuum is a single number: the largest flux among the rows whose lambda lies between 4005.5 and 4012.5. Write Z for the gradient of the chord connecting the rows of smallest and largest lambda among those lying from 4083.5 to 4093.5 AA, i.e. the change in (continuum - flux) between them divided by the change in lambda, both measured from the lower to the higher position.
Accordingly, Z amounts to -0.05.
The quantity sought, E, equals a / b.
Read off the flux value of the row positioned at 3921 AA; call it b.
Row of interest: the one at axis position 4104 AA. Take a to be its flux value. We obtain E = 1.03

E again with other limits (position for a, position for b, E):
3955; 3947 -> 1.21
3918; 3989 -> 1.04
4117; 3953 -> 1.00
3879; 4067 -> 1.27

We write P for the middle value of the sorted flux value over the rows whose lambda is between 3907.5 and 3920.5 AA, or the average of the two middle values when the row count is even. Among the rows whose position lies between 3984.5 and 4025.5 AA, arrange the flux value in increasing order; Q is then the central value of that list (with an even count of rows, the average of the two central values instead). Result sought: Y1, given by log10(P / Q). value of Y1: 0.05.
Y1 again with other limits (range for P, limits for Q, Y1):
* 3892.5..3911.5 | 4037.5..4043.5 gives 0.06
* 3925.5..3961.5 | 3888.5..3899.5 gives -0.04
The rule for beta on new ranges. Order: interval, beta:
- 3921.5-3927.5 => 10.7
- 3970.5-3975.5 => 10.0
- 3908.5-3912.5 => 11.2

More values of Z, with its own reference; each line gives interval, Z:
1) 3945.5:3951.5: 0.48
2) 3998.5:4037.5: 0.03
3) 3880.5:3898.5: 0.11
